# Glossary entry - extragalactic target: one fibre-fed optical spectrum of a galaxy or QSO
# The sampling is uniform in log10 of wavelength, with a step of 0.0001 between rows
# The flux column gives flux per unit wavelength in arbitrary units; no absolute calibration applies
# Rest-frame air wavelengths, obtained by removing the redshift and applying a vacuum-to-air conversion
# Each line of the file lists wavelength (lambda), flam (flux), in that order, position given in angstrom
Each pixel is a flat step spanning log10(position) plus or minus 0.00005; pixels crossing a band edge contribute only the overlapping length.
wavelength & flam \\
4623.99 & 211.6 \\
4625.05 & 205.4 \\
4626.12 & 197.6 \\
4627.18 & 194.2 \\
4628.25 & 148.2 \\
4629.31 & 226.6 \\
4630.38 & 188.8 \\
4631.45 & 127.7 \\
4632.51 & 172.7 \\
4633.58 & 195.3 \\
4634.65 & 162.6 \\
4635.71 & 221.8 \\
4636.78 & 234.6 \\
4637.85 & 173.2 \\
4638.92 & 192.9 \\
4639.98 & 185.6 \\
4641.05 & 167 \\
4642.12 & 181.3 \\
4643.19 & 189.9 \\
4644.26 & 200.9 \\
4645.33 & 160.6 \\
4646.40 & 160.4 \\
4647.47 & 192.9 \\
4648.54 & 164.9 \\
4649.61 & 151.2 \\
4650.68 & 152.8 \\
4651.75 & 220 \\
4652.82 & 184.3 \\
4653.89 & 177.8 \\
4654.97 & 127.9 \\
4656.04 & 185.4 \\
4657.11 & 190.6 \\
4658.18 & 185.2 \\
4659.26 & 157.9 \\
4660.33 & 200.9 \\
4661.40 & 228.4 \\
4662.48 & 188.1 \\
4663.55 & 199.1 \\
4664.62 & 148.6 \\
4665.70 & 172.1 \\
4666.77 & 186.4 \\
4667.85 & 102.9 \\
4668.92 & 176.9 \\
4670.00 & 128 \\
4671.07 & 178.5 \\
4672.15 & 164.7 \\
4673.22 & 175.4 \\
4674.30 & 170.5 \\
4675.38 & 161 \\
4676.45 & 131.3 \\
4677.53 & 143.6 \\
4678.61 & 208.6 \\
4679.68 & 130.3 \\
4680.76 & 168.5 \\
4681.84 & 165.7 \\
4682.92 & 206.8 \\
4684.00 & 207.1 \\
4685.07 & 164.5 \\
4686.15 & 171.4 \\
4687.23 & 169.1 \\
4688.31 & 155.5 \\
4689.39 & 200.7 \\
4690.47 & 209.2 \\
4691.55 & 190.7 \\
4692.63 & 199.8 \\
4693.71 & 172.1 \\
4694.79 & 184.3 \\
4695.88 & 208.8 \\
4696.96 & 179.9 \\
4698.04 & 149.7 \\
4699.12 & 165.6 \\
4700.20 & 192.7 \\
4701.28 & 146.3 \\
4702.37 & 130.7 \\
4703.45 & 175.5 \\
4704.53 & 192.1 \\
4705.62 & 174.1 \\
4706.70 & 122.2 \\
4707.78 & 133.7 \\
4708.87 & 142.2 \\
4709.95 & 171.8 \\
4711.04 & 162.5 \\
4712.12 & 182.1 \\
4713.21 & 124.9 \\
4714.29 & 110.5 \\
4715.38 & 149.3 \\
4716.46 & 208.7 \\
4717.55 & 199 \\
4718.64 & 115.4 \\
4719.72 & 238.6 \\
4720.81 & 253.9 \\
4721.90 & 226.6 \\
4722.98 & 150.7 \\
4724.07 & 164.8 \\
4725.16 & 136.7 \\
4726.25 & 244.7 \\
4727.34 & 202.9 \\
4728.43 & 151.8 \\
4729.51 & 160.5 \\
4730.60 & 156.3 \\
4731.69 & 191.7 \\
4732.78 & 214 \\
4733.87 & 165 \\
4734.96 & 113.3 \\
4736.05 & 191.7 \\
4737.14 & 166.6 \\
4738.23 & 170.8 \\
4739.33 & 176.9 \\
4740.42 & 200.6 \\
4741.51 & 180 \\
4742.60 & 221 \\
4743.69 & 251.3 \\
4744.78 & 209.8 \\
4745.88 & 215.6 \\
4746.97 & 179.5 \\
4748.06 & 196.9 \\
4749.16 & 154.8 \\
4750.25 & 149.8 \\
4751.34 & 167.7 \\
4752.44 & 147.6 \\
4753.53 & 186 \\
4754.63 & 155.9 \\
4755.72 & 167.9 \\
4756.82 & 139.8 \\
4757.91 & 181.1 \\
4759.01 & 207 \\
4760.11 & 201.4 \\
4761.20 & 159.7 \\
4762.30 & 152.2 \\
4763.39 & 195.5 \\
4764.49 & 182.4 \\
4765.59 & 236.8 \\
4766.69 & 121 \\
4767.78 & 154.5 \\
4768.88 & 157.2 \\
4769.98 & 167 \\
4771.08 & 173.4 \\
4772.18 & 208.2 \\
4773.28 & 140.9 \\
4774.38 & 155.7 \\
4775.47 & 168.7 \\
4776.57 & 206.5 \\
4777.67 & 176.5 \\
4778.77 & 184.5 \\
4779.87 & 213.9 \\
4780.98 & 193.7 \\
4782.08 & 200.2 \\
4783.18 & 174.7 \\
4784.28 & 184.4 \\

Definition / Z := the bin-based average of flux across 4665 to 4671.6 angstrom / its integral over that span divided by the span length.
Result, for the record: 157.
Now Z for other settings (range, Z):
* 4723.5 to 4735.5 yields 173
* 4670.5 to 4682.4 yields 163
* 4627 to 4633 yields 175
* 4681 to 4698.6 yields 183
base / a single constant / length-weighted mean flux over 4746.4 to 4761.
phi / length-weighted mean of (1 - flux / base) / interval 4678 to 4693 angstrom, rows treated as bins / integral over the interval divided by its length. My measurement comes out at -0.057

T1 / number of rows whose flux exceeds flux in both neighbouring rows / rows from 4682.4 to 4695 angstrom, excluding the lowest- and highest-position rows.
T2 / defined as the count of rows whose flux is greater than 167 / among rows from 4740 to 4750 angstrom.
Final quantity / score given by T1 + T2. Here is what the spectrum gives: 12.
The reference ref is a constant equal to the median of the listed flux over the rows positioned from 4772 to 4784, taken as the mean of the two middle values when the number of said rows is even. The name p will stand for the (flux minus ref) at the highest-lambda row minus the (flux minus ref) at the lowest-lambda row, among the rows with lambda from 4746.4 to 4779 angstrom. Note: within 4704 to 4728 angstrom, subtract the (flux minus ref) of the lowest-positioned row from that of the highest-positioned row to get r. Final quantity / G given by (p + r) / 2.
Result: 7.9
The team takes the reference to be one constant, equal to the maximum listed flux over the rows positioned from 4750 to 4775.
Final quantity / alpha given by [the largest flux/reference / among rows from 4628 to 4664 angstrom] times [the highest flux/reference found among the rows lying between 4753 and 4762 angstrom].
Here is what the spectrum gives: 0.87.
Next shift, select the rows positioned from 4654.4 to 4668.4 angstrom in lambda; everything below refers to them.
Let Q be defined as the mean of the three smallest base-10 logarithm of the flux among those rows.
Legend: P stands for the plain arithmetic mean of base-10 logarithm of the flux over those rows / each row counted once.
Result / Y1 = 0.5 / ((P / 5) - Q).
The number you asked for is -0.303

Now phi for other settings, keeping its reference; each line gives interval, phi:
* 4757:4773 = -0.030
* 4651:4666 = -0.066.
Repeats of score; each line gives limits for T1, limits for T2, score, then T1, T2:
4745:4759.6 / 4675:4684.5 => 8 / 4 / 4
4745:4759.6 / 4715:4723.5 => 9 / 4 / 5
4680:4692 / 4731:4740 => 8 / 3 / 5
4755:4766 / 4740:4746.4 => 8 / 2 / 6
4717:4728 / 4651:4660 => 9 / 3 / 6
